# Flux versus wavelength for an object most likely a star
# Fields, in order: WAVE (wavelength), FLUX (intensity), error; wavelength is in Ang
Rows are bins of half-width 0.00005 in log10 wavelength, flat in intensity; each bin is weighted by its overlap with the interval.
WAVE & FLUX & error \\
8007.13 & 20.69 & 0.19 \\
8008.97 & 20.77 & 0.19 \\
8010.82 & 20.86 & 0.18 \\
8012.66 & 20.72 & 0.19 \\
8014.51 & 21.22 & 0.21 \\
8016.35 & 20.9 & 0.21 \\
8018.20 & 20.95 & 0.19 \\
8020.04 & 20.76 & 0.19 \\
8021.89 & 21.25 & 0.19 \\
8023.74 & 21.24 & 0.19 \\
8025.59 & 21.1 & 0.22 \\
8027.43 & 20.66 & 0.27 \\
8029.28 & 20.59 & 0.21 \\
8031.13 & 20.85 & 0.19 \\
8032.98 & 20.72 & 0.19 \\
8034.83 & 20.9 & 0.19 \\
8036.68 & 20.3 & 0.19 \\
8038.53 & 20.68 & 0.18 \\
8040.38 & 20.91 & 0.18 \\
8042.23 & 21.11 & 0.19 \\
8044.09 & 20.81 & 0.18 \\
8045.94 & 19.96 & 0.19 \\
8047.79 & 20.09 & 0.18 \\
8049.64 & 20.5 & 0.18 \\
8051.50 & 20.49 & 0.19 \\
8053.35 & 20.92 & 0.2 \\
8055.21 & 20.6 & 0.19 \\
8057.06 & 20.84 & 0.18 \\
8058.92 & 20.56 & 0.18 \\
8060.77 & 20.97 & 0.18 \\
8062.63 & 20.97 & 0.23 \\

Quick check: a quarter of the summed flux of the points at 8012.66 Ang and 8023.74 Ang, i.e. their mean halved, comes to 10.5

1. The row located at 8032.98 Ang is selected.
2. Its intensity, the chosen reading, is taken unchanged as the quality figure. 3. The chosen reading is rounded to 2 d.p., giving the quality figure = 20.72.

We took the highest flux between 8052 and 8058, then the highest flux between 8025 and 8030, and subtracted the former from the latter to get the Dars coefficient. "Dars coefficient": 0.18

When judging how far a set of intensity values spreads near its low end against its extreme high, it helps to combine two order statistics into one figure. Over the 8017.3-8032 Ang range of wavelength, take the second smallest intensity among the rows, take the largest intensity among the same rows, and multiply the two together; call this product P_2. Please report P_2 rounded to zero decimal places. 439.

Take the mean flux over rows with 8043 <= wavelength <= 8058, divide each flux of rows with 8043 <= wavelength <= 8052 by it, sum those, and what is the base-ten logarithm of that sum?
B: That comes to 0.696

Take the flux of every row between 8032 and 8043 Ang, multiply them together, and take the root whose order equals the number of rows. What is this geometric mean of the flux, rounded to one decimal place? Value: 20.8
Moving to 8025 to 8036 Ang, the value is 20.8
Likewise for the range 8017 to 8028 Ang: 21.0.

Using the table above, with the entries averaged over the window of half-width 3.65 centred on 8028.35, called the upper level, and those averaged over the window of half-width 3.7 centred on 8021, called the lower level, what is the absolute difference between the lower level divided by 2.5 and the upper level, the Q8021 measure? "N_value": 12.4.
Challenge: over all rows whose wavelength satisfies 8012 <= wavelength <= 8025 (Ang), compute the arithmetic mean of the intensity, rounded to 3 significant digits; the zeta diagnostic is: 21.0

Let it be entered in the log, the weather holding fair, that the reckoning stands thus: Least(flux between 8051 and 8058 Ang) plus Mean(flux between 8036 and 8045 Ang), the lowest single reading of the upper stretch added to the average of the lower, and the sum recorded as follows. 41.3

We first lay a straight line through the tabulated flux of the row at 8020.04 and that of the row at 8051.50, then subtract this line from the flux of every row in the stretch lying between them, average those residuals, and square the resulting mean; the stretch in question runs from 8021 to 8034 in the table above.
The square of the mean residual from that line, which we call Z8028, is 0.05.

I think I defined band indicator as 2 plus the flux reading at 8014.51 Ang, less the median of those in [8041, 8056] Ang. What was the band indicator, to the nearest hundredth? 2.67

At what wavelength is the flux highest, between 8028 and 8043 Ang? 8042.23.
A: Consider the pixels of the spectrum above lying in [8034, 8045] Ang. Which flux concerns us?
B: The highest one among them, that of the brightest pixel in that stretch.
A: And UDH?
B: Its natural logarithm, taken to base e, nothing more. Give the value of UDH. 3.05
